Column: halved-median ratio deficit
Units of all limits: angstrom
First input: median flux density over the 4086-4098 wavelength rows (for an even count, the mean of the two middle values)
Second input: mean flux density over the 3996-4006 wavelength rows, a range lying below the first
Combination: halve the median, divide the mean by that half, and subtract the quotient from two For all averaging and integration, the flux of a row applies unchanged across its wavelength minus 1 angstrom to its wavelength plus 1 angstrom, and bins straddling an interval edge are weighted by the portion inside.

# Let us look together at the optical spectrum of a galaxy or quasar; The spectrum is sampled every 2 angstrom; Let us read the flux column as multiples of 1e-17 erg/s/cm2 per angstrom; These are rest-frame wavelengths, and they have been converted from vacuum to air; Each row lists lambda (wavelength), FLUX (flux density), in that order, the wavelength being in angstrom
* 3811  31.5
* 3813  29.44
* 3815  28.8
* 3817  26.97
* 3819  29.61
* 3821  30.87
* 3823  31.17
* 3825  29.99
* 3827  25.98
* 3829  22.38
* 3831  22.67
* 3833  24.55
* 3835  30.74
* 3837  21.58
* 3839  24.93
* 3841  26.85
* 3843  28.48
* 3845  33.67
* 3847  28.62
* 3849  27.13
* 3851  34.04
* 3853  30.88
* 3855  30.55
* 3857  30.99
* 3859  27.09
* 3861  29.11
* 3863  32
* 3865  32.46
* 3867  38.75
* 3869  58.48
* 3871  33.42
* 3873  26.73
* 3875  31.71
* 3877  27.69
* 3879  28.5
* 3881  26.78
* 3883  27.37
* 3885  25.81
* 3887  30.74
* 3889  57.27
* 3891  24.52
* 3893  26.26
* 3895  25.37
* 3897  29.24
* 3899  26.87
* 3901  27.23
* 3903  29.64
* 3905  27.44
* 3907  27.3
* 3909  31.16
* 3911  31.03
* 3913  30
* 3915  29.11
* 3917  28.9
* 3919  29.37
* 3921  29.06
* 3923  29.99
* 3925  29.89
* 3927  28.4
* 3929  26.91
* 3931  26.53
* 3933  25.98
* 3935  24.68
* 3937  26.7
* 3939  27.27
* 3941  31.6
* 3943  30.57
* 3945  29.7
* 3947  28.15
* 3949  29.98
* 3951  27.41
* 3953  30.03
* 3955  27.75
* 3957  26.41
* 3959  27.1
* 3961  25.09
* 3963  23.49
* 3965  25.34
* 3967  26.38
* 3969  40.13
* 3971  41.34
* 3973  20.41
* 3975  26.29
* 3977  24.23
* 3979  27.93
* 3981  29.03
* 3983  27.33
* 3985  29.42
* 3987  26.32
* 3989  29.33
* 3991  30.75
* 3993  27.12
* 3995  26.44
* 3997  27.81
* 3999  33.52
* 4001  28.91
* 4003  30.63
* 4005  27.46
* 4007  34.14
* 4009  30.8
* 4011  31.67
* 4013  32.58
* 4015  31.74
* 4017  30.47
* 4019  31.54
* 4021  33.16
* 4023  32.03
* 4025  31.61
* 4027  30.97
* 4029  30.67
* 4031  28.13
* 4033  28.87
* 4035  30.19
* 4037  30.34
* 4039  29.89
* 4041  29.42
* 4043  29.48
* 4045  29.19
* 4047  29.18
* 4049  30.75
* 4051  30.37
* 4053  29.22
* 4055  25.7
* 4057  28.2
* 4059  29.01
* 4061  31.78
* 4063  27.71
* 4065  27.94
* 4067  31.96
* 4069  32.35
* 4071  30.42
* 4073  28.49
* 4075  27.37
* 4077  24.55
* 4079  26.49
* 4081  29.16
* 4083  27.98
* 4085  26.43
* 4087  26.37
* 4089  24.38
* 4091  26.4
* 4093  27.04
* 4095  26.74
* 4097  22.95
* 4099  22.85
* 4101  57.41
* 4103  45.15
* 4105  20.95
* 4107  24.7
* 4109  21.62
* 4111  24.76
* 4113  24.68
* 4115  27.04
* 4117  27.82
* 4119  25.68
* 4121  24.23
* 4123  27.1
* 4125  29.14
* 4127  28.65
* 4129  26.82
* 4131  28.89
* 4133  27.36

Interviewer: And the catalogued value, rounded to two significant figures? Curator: -0.25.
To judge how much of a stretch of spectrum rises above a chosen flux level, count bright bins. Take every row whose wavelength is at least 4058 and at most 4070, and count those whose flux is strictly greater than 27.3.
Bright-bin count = 6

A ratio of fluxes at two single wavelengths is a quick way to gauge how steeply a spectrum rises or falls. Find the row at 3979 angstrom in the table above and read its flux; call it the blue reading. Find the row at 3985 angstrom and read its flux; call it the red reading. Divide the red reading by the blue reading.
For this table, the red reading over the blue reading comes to 1.1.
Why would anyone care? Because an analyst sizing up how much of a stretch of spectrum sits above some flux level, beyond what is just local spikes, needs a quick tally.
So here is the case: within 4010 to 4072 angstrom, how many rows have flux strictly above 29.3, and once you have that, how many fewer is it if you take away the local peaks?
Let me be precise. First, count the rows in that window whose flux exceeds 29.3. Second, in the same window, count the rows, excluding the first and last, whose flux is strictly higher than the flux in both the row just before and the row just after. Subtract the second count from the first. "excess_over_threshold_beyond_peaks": 14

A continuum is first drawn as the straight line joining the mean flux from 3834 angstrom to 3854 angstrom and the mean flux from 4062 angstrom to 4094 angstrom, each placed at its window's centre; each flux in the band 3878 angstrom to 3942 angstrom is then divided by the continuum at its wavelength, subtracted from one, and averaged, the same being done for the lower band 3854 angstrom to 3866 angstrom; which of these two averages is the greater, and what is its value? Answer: -0.018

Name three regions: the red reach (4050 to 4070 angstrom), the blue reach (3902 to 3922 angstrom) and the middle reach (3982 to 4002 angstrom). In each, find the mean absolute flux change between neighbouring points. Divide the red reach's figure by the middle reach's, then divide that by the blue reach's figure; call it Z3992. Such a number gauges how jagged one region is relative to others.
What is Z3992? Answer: 0.7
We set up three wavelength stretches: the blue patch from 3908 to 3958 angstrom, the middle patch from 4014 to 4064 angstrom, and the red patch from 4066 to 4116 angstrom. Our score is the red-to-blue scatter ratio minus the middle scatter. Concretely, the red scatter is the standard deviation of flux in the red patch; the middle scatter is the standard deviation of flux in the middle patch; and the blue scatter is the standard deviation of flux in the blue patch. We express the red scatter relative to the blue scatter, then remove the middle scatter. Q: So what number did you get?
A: 2.6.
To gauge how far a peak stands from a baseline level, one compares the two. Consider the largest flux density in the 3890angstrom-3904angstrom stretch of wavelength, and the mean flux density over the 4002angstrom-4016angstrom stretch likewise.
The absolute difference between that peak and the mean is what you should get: 1.6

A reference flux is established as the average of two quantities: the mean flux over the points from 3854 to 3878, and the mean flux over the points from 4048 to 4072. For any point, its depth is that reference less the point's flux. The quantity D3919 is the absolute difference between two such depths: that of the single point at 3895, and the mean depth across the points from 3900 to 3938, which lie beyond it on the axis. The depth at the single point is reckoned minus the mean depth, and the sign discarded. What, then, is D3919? 3.0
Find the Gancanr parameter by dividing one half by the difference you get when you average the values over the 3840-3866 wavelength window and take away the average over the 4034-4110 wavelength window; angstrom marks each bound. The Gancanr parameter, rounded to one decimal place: 0.4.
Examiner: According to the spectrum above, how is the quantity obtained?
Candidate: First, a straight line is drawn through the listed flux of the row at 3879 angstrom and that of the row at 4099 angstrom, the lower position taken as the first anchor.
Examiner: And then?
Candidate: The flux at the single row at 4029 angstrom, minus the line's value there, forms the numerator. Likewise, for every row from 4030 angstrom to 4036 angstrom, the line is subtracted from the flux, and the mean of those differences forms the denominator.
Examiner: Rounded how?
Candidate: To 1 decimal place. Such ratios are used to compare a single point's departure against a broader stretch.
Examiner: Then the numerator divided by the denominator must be 1.3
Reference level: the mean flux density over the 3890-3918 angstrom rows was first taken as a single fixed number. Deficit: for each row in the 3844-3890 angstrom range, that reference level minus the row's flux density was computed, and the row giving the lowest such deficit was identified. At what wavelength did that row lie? 3869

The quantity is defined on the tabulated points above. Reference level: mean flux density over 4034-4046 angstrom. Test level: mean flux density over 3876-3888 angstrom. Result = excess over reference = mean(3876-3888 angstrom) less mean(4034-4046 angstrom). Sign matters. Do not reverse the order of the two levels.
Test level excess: -1.9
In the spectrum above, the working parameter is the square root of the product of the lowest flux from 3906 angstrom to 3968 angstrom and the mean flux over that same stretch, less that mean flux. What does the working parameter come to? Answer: -2.4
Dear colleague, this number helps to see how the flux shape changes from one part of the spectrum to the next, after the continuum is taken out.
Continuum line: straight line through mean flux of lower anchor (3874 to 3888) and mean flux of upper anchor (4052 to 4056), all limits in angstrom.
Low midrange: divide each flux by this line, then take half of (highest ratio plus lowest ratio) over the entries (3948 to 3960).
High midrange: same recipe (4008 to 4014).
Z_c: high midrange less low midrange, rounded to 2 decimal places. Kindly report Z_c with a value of 0.14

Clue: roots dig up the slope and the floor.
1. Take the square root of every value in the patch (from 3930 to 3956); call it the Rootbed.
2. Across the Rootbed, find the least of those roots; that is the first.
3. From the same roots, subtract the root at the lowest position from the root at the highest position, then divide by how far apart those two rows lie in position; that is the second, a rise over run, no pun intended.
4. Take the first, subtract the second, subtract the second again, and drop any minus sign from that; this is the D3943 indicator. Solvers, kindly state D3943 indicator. 5.0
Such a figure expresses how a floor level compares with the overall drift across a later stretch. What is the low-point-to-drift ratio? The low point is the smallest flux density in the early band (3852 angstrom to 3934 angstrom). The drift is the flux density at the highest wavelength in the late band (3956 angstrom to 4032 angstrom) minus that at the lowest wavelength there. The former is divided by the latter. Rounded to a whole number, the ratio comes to 14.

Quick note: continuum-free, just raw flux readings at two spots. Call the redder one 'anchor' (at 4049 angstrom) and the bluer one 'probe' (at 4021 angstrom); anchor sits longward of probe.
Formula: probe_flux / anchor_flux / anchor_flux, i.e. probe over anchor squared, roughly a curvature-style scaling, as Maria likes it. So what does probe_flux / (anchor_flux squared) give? 0.035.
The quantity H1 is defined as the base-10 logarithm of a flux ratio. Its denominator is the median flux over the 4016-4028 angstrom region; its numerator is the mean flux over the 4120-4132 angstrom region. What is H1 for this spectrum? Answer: -0.06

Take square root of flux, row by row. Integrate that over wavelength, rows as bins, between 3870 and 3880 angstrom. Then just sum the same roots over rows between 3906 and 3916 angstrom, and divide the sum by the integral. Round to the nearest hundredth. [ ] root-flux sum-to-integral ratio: 0.50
